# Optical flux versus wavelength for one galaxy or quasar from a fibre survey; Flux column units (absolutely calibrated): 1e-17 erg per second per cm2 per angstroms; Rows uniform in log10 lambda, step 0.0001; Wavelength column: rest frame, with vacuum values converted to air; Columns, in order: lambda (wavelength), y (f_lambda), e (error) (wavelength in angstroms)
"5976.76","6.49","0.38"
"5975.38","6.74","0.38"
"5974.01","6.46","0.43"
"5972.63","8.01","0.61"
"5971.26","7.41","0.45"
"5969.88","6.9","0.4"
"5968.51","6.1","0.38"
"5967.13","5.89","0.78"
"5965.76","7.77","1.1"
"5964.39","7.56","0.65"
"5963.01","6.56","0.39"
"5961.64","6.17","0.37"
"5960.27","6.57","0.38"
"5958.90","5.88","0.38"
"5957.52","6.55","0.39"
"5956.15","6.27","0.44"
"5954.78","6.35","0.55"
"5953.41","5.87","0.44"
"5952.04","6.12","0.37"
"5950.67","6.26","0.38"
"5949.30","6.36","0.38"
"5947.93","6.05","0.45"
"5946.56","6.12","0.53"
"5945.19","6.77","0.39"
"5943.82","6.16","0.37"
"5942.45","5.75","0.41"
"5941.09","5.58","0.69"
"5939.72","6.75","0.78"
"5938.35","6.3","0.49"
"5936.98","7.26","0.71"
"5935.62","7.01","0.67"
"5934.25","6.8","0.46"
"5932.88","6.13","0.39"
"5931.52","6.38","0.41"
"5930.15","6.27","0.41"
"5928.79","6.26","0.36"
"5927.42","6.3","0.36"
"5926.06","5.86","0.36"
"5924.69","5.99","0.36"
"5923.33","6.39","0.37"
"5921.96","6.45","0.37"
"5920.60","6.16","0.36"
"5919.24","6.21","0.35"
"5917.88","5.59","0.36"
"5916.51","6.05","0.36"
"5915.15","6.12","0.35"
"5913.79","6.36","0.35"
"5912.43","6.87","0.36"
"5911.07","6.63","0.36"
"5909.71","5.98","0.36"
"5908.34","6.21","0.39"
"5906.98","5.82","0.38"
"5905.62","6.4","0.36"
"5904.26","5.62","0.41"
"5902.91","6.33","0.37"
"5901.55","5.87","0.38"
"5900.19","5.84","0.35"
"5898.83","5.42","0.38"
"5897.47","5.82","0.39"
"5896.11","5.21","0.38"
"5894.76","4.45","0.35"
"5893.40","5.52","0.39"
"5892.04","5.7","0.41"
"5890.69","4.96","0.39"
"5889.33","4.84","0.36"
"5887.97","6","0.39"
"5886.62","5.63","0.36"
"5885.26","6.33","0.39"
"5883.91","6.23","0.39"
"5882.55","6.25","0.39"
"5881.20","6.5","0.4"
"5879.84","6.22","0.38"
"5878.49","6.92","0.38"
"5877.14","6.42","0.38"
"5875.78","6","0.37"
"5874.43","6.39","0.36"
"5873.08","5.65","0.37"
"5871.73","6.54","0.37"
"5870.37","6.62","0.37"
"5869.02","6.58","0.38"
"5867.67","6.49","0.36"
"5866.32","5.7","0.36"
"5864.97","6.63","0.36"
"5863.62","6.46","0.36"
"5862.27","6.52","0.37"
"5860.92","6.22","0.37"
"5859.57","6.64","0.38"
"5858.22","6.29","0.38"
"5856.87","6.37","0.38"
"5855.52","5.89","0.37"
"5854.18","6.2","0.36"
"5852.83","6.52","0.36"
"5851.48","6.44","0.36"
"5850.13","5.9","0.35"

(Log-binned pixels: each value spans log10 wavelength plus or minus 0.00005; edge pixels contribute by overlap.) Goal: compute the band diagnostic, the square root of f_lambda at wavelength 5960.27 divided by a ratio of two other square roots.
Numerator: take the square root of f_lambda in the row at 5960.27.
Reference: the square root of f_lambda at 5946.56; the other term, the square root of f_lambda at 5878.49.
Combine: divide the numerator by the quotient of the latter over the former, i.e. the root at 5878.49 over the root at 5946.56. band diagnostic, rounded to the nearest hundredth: 2.41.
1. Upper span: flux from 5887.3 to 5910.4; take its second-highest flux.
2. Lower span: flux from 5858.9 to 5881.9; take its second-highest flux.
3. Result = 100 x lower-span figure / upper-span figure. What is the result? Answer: 105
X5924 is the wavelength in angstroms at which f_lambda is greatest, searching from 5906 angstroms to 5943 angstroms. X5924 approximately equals 5936.98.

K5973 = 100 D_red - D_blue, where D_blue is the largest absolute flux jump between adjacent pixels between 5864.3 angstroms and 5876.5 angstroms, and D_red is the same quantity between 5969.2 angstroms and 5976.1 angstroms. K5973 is 154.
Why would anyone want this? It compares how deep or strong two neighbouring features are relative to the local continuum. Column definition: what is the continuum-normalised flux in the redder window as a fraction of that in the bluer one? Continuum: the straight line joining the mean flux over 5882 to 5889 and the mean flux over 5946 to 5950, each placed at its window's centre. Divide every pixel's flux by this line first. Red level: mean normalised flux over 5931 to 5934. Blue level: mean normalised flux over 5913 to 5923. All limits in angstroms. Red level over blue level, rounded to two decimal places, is 1.02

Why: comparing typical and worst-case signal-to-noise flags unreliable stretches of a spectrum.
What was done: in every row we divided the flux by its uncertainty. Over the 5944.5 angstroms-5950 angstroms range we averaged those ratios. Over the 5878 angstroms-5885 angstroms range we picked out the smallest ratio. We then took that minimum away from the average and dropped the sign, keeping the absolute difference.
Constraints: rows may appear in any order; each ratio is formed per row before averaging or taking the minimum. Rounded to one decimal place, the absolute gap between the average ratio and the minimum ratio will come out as 1.2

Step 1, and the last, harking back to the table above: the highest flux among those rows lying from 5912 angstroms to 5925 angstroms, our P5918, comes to 6.87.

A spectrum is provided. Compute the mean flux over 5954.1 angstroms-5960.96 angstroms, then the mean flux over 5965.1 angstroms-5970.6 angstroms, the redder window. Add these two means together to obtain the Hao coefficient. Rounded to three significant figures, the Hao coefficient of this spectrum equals 13.0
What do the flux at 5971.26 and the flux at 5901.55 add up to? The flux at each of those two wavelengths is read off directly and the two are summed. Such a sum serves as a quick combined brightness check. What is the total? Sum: 13.3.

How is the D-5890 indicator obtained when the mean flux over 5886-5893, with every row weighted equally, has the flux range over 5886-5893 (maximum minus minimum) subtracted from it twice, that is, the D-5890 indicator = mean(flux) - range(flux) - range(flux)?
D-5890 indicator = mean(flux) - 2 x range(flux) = 3.11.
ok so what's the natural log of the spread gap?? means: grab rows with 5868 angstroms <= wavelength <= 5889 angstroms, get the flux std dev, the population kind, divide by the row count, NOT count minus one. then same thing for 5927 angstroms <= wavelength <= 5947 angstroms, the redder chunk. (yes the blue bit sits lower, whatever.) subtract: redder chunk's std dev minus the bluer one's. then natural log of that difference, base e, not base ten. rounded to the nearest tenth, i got -2.3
